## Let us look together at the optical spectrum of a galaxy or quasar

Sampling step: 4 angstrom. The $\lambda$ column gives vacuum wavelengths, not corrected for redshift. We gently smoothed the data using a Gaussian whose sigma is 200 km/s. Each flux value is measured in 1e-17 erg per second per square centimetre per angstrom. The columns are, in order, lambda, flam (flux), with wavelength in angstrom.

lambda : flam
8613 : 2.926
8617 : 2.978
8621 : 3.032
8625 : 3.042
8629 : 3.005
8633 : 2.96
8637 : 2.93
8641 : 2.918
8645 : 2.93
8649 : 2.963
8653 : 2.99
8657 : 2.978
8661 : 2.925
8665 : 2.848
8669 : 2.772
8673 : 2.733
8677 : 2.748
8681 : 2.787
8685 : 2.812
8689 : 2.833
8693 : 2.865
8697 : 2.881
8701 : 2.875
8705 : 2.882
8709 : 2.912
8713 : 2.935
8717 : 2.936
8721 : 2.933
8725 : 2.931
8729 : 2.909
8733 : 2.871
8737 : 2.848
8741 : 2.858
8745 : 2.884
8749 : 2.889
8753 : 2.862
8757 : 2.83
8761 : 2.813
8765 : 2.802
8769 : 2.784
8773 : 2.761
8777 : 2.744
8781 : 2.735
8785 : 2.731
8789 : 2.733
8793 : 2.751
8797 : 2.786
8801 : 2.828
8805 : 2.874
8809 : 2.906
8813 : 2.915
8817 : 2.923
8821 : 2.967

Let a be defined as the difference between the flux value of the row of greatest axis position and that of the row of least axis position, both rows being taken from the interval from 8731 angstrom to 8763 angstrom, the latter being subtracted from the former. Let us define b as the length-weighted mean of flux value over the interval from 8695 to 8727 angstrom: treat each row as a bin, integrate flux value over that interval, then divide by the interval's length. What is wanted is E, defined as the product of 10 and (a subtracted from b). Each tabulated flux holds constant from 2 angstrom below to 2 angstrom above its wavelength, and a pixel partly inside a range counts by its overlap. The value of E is 29.7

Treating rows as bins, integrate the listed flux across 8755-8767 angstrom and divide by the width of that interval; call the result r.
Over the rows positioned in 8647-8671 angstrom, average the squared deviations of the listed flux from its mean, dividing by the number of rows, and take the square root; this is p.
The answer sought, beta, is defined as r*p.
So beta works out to 0.22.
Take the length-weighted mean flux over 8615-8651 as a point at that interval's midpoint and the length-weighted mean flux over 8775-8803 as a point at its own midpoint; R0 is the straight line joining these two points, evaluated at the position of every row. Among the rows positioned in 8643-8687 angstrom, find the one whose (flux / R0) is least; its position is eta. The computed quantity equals 8673 angstrom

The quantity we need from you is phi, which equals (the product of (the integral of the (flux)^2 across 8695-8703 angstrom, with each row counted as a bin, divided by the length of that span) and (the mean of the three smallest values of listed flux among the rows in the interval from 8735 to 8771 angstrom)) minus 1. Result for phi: 22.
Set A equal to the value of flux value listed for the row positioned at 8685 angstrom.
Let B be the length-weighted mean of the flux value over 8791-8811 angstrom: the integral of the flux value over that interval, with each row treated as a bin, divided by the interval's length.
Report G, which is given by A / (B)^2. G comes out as 0.351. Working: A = 2.812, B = 2.83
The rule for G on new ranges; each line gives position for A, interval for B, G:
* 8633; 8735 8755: 0.360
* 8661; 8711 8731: 0.341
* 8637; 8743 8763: 0.359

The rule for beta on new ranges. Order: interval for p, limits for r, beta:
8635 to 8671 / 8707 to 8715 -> 0.19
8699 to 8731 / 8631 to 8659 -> 0.07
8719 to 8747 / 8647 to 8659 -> 0.09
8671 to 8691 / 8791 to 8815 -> 0.11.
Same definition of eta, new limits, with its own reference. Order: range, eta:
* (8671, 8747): 8673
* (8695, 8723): 8701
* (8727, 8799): 8781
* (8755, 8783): 8781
